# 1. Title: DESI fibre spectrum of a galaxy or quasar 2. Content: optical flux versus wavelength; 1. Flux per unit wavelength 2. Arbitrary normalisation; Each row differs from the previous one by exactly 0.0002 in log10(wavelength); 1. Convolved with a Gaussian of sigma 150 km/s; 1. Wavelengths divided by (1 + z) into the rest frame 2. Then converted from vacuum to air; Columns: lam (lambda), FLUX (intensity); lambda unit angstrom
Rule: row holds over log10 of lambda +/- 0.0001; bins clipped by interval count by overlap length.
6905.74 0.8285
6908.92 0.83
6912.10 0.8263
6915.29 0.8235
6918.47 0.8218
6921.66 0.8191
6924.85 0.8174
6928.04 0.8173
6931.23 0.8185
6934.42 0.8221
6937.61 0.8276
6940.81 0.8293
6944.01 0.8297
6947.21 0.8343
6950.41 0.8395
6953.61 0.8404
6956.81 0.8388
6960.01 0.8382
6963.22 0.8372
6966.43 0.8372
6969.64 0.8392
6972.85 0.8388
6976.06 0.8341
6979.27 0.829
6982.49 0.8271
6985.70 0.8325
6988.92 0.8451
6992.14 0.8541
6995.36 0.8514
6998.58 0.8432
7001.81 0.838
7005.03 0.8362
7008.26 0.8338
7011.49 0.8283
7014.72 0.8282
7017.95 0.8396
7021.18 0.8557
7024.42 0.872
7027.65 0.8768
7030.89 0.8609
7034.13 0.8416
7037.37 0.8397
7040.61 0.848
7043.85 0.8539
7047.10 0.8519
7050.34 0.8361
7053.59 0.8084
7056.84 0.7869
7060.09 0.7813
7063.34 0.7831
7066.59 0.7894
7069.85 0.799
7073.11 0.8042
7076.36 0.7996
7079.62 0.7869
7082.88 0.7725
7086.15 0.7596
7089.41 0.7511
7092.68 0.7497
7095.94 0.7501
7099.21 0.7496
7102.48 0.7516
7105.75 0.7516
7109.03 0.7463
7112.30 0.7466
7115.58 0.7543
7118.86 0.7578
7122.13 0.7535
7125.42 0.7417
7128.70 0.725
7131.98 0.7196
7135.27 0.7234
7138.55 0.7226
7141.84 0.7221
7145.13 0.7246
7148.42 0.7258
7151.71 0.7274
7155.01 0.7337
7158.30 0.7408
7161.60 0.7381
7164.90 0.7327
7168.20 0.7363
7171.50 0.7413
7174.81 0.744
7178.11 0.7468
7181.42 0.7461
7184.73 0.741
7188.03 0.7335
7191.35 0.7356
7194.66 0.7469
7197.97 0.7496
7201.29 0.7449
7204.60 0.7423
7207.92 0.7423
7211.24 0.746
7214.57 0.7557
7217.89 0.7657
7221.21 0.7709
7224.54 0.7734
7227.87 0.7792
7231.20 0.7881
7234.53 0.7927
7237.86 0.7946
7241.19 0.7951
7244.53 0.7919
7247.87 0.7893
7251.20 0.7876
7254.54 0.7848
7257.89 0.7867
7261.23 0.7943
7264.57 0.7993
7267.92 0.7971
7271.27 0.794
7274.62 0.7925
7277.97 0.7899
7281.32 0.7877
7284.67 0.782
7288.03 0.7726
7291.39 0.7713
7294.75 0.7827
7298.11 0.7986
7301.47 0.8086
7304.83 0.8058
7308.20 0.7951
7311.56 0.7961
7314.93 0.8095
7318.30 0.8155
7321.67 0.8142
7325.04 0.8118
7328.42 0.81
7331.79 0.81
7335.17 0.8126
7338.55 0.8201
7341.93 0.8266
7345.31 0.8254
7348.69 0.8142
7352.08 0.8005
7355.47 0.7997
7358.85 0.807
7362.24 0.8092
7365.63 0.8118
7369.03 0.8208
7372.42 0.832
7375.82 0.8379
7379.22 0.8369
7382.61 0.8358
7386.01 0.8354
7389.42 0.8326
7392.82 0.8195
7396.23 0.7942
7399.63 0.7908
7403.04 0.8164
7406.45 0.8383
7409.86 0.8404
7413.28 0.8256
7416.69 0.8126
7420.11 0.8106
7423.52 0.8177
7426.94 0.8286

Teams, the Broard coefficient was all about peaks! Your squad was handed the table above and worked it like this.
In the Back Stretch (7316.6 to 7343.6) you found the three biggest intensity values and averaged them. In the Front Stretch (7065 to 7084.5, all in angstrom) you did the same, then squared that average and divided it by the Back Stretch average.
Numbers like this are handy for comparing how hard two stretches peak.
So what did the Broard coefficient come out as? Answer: 0.78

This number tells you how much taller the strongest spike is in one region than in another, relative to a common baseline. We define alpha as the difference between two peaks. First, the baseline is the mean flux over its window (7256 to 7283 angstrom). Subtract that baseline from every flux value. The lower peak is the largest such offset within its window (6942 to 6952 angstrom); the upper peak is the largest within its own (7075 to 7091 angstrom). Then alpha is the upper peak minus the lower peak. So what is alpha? -0.040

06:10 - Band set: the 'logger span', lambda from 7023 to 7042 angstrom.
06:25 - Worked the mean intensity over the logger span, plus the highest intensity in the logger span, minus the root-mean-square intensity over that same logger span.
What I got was 0.877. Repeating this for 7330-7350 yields 0.827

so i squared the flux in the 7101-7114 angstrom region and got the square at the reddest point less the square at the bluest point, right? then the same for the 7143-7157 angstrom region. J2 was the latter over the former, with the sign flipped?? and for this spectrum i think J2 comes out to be 2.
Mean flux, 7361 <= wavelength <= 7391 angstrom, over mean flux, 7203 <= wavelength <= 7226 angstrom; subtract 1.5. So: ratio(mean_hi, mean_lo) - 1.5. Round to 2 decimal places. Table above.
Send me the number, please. -0.41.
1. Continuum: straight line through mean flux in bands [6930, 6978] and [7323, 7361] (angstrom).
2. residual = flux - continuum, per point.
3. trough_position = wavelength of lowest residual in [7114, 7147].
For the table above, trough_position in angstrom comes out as 7131.98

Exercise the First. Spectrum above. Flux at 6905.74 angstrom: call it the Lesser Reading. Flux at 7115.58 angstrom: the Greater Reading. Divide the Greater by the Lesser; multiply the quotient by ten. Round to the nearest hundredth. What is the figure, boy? 9.10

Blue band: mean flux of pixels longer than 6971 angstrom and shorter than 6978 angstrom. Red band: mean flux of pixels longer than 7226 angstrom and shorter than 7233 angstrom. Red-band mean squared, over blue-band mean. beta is 0.73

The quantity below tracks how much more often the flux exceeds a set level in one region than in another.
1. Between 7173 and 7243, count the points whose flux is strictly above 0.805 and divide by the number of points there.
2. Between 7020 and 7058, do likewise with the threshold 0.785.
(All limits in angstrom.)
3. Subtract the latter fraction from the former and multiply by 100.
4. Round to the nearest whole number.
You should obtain -100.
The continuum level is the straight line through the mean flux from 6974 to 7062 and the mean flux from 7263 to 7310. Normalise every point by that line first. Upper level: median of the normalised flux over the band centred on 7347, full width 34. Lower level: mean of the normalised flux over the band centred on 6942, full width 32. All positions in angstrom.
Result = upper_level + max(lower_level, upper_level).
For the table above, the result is 2.08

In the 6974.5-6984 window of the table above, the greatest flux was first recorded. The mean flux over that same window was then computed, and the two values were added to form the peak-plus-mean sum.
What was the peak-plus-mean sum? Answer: 1.66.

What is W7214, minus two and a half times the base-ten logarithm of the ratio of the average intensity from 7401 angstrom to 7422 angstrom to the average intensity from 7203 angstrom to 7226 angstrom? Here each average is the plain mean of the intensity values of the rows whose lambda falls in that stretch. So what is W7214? -0.09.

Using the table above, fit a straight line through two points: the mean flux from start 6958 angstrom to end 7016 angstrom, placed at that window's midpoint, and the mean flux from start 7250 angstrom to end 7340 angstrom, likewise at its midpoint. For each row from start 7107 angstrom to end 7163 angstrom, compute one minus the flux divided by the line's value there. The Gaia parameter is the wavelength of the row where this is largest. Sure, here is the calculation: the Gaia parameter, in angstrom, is 7131.98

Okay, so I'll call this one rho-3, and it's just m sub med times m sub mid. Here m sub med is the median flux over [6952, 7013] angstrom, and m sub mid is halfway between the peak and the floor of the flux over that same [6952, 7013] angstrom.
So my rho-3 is 0.70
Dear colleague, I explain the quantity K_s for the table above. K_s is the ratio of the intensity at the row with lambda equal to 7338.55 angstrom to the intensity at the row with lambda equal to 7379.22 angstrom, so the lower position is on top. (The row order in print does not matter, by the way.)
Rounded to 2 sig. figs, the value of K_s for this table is 0.98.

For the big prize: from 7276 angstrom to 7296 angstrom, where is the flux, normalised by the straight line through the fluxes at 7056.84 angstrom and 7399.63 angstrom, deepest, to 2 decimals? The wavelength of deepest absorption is 7291.39 angstrom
